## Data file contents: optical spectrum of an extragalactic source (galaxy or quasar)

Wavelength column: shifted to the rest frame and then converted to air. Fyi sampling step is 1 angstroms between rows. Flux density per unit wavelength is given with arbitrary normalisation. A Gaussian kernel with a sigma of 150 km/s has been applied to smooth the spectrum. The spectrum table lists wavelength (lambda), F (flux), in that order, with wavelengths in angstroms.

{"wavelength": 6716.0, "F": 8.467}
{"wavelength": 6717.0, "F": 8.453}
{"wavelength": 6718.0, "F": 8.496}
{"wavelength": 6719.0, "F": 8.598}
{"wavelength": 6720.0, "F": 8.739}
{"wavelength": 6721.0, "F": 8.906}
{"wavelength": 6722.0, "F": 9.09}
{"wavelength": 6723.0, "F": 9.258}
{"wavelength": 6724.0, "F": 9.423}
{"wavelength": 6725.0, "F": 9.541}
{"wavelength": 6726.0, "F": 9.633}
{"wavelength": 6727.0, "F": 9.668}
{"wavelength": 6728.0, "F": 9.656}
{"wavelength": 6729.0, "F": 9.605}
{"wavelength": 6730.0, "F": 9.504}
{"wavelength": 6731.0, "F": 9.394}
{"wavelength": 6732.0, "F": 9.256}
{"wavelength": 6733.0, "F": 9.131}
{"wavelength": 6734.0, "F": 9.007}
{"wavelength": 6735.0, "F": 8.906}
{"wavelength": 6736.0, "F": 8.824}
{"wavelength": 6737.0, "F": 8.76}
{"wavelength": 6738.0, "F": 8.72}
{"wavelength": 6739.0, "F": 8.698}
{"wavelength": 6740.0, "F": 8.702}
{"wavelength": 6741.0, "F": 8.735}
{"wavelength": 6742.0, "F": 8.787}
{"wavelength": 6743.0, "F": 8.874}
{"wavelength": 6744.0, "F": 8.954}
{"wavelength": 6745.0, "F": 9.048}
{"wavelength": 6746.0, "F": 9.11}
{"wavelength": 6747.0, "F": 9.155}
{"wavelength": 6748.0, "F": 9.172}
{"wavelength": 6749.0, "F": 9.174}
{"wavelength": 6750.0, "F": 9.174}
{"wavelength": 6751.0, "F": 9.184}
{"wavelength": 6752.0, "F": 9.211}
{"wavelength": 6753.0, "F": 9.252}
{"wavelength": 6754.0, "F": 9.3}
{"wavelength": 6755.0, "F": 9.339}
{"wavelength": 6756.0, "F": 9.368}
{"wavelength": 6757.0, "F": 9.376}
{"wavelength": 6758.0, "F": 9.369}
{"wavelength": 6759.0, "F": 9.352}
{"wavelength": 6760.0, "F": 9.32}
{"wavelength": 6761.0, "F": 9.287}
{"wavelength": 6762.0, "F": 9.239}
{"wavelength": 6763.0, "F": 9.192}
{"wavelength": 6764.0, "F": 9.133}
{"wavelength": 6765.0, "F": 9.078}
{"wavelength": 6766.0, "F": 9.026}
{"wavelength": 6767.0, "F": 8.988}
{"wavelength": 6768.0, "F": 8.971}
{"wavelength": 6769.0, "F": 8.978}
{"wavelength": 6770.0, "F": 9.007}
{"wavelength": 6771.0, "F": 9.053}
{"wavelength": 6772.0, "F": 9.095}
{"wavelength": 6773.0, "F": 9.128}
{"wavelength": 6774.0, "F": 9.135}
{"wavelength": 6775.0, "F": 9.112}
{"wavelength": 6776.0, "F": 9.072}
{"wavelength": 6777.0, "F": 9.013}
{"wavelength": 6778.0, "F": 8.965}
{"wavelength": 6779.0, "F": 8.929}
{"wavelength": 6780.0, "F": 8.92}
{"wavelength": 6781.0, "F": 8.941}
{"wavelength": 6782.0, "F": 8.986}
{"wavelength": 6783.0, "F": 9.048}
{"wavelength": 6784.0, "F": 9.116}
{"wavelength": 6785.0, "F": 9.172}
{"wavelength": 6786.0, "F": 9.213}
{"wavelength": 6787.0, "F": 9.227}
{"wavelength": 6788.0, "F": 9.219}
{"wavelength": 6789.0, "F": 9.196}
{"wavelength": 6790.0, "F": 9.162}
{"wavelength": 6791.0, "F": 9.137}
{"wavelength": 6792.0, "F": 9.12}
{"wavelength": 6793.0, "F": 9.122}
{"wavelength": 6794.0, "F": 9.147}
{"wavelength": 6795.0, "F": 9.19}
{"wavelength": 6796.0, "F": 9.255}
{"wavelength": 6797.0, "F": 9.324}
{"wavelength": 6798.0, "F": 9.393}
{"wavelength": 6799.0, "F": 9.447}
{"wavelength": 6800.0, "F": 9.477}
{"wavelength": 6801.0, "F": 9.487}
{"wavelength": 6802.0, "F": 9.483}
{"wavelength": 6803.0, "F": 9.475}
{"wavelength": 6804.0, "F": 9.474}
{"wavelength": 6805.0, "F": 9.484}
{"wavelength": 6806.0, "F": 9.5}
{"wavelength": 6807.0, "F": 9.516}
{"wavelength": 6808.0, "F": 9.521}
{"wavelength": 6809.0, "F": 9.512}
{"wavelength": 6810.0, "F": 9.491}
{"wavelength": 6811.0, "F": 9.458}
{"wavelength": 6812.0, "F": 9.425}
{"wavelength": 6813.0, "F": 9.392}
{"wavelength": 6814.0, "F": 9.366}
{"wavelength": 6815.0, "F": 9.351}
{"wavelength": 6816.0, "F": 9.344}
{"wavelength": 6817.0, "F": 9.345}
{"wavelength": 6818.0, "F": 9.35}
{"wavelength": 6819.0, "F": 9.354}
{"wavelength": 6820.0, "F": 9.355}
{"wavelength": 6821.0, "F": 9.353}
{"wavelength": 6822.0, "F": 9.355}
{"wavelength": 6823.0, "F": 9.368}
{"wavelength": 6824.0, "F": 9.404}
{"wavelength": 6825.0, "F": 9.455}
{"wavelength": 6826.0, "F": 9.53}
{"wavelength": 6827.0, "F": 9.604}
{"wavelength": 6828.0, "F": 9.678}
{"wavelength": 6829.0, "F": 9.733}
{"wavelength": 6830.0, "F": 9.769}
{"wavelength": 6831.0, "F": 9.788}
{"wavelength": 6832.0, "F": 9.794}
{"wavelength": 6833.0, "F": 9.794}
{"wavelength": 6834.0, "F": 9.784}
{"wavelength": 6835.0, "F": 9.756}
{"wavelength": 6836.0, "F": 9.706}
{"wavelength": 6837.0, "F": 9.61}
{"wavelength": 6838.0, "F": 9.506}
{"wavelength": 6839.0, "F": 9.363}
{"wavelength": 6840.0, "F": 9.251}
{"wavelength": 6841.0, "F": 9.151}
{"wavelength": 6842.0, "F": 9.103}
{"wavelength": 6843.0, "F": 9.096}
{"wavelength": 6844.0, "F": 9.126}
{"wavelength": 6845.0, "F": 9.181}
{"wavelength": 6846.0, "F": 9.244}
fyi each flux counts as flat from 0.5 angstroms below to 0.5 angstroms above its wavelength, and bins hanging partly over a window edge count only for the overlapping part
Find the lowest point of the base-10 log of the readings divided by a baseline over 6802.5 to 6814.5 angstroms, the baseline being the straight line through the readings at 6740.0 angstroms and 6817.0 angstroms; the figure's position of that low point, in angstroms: 6814.0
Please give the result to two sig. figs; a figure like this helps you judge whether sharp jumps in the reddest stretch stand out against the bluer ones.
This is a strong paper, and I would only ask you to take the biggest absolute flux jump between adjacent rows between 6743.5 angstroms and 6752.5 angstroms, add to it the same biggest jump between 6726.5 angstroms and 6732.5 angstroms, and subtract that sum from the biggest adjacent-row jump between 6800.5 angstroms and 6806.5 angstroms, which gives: -0.22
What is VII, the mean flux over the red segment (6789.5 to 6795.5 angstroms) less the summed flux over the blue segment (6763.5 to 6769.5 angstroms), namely -45.0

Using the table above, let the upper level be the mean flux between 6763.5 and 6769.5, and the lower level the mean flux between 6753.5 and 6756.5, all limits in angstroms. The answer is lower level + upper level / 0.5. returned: 27.4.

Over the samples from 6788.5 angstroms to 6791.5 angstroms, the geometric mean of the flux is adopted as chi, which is 9.16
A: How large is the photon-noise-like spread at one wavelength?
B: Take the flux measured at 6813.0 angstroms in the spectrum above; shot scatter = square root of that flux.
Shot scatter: 3.06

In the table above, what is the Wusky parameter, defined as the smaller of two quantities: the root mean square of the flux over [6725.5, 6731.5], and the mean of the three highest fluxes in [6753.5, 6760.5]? 9.37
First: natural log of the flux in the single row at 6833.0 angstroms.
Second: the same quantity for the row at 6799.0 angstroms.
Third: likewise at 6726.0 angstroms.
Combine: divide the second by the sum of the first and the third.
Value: 0.494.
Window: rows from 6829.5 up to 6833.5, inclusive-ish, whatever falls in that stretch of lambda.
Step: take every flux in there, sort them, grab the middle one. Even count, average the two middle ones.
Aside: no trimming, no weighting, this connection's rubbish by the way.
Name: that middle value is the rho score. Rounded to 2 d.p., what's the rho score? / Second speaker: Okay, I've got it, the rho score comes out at 9.79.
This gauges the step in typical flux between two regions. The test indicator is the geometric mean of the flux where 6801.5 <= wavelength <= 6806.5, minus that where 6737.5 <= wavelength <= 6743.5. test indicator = 0.73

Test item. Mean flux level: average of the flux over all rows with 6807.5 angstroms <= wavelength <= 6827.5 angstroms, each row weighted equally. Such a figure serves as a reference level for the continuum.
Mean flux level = 9.42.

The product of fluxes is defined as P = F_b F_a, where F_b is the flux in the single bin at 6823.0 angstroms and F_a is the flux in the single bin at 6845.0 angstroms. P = 86.0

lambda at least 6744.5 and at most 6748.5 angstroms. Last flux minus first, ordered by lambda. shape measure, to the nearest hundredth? 0.12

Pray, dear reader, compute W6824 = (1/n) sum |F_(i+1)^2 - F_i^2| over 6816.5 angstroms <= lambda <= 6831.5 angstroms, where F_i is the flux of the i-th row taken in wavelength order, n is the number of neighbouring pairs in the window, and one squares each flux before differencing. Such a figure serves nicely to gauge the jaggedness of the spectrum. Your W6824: 0.61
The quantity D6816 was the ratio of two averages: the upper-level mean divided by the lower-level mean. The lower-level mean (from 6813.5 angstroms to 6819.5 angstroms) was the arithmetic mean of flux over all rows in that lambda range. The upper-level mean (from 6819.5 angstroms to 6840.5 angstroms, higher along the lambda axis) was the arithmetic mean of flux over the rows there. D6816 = 1.02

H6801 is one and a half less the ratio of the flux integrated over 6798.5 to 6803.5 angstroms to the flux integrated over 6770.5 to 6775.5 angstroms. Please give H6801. 0.459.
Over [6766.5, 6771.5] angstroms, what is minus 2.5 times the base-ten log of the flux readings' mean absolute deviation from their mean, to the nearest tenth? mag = 4.0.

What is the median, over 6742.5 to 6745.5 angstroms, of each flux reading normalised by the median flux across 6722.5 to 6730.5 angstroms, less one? -0.06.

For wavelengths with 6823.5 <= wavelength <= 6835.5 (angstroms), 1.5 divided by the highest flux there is 0.153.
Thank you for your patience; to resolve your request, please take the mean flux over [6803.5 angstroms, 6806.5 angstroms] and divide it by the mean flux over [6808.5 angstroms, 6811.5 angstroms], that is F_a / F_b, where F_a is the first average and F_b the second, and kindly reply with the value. 1.00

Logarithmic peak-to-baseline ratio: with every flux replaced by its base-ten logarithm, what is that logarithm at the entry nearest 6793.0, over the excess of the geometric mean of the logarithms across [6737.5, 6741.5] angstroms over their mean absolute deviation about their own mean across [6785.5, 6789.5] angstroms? 1.02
